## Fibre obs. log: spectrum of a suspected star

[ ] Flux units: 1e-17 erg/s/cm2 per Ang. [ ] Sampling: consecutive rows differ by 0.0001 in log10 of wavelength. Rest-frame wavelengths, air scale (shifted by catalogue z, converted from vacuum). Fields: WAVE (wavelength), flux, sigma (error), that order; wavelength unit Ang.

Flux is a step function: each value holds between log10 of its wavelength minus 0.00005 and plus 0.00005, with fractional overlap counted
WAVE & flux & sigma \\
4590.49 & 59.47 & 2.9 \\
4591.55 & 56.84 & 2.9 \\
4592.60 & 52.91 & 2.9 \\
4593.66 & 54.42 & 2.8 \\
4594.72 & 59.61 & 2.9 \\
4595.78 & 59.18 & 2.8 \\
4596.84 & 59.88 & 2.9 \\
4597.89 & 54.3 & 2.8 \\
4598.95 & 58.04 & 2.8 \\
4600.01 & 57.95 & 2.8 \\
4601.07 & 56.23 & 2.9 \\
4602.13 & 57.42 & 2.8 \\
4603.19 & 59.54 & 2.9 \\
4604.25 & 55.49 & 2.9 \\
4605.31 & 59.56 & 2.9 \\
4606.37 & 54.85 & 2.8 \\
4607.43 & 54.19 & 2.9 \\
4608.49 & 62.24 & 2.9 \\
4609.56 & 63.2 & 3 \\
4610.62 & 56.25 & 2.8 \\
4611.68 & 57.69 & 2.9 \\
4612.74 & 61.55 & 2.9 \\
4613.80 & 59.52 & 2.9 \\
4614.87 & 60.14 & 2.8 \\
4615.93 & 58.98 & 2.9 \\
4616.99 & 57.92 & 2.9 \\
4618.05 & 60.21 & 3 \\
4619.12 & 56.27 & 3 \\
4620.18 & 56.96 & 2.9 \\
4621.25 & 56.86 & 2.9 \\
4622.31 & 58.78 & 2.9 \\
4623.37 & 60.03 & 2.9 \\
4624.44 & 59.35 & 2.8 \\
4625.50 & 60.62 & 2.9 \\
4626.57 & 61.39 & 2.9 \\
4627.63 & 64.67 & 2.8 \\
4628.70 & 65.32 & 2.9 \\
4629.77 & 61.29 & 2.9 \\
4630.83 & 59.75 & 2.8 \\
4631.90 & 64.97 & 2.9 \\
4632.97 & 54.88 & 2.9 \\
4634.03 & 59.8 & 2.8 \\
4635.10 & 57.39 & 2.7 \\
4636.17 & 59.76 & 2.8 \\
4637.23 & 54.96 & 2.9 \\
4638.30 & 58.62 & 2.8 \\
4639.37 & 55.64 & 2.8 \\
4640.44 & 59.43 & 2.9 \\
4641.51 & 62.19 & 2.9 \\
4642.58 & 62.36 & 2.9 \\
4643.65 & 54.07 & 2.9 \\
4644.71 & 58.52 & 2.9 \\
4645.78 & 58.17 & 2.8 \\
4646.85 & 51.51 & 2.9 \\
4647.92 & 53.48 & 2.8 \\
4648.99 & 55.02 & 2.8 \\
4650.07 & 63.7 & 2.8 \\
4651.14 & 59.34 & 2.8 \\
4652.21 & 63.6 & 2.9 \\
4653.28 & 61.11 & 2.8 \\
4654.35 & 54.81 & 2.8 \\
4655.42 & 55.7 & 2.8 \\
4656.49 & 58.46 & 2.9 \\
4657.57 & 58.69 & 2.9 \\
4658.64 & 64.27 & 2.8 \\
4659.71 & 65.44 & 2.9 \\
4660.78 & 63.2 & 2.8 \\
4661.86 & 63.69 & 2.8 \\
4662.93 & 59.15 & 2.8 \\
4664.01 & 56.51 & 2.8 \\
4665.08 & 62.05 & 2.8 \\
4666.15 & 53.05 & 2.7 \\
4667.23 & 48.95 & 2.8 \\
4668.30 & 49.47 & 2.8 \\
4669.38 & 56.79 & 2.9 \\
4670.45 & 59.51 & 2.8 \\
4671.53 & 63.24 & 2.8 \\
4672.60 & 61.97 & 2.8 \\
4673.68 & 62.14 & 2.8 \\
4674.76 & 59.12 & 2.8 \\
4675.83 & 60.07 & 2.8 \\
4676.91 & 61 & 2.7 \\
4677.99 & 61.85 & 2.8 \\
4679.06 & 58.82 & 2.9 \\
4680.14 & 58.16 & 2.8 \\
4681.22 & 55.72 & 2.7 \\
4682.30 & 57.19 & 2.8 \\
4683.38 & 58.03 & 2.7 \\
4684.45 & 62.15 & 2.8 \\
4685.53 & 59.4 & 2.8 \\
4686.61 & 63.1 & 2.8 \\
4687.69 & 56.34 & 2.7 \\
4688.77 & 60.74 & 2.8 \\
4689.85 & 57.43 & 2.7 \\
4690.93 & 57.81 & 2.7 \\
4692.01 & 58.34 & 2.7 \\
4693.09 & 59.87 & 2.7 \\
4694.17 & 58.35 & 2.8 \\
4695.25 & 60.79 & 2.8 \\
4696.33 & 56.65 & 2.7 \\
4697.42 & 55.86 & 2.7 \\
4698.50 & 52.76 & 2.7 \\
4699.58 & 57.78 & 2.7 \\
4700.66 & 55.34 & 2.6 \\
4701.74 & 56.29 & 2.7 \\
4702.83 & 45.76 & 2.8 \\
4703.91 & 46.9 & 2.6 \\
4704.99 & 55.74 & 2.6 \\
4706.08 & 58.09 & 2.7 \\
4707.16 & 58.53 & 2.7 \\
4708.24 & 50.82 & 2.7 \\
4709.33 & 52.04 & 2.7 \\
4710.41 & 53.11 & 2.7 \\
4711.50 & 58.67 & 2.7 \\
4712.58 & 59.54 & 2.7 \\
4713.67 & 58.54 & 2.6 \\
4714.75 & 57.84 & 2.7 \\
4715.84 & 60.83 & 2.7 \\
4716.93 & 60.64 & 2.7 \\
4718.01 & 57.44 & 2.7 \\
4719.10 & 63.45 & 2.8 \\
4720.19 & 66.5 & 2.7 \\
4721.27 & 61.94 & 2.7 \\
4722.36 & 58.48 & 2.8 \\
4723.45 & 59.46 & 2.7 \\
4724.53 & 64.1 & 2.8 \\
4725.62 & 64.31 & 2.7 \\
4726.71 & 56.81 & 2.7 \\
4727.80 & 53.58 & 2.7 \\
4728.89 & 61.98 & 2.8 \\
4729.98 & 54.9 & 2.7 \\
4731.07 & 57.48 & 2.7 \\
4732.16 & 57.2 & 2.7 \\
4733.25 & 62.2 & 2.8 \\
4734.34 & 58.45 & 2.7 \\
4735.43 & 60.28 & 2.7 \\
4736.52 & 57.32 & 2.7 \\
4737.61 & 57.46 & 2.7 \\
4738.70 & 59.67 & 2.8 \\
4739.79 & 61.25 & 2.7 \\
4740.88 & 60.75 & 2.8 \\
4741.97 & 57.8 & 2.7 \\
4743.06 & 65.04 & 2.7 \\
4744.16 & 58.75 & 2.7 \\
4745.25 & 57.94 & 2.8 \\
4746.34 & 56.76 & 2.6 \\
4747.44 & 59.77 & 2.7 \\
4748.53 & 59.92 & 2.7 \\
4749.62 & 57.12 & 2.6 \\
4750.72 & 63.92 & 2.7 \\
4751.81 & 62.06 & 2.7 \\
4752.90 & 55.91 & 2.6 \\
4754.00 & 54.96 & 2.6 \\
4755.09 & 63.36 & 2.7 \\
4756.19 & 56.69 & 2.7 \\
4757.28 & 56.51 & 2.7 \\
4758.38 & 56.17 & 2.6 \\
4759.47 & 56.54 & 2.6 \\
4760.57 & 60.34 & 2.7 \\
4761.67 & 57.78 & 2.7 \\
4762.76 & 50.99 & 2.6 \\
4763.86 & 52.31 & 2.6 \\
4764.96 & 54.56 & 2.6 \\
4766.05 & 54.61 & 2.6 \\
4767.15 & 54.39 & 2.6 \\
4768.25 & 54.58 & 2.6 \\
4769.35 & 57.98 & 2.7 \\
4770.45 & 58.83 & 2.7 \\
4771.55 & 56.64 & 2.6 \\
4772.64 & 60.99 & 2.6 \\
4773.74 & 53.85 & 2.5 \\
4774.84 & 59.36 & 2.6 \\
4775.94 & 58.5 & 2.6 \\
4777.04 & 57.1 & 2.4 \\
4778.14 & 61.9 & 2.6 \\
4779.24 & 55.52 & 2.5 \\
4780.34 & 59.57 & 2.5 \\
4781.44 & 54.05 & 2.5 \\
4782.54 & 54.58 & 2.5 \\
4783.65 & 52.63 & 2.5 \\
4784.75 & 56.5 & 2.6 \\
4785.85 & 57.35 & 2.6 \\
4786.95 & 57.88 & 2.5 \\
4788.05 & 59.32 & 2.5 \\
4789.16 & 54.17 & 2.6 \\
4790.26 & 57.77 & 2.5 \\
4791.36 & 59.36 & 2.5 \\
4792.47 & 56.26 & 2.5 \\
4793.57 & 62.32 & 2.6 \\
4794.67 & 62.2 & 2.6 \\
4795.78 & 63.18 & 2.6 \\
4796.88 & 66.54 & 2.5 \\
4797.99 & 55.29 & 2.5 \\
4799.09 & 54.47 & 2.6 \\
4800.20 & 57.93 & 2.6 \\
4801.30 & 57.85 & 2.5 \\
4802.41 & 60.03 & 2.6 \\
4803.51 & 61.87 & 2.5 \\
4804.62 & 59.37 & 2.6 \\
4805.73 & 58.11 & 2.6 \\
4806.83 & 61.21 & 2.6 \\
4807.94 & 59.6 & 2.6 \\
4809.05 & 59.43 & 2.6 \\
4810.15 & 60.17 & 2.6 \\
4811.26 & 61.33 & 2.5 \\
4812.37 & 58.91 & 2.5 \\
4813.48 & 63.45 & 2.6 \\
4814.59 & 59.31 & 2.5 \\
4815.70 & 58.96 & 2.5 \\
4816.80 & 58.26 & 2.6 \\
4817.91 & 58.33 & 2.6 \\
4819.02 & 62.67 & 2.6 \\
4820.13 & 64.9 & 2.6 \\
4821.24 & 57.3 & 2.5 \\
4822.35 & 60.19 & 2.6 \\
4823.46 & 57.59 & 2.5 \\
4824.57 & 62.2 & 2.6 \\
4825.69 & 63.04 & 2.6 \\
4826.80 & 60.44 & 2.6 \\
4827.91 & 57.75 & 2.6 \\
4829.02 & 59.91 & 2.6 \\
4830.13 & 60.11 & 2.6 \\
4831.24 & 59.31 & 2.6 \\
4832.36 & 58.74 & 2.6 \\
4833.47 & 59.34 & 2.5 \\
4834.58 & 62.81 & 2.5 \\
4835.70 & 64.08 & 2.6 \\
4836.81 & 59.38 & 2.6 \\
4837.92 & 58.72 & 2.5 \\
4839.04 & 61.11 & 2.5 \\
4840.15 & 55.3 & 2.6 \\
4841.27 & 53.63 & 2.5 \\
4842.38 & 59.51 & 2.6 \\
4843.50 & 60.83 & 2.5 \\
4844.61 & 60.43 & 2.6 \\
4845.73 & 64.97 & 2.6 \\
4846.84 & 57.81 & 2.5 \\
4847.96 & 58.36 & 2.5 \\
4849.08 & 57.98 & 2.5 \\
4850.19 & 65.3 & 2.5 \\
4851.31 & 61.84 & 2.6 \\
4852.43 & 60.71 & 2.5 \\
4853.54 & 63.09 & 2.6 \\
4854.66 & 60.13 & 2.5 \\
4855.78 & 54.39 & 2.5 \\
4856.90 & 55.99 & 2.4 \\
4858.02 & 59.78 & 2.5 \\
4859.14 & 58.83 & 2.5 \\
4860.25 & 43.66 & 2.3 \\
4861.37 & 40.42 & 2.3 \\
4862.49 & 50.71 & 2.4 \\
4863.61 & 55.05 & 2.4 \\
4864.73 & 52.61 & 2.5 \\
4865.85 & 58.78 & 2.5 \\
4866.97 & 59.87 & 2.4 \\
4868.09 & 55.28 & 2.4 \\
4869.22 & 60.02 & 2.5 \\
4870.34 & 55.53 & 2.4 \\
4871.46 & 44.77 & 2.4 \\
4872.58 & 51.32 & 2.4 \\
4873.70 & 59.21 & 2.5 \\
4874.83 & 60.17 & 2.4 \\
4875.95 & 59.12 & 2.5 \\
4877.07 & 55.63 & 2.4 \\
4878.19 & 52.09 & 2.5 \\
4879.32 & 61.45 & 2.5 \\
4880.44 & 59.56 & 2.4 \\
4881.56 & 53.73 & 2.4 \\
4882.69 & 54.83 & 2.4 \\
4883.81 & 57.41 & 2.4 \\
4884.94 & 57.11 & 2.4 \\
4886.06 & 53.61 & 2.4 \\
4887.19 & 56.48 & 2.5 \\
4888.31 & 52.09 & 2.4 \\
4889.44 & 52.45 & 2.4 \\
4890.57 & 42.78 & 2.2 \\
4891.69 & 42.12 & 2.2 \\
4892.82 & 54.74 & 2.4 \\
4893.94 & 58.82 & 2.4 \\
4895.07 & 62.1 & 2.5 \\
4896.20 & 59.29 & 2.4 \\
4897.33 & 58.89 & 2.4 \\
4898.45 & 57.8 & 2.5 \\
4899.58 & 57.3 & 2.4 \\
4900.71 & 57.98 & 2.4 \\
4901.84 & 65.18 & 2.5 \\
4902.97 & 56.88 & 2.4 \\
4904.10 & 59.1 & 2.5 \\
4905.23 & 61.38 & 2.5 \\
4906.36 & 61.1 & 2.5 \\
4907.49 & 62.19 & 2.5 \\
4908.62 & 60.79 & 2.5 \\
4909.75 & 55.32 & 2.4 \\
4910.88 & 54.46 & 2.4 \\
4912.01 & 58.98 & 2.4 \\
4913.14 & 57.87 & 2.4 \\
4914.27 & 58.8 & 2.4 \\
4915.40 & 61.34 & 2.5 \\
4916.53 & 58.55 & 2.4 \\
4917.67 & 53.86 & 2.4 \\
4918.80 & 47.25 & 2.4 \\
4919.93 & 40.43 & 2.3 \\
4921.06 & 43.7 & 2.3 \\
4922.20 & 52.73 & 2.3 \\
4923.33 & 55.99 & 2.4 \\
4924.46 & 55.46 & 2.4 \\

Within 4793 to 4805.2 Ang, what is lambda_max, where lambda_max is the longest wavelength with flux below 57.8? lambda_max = 4799.09 Ang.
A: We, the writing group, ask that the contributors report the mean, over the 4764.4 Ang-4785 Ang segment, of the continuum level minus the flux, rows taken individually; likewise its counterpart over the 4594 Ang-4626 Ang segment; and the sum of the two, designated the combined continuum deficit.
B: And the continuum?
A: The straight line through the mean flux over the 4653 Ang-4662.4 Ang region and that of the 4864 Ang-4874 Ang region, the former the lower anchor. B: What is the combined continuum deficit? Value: 4.4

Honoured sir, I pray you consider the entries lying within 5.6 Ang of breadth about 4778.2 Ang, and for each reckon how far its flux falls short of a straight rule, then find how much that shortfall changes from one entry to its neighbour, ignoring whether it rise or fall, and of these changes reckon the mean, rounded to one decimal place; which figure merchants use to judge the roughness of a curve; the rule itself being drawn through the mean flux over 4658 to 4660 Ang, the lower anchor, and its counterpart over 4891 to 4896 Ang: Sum 4.2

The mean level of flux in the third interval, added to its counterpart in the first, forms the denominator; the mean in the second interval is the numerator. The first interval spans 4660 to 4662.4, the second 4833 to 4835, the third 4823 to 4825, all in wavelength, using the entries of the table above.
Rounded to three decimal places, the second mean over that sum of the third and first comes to 0.495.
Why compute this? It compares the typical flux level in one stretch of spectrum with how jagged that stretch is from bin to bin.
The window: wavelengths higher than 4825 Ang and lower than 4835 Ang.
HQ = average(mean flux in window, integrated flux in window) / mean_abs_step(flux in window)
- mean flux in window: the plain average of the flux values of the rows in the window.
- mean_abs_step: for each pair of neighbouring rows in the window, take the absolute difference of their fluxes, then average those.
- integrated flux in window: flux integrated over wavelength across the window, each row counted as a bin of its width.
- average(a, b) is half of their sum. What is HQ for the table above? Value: 202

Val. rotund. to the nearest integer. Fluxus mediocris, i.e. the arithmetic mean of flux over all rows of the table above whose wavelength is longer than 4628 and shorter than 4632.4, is 63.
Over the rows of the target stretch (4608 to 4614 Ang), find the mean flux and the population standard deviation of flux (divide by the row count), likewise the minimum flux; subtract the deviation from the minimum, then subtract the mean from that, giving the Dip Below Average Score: -6.3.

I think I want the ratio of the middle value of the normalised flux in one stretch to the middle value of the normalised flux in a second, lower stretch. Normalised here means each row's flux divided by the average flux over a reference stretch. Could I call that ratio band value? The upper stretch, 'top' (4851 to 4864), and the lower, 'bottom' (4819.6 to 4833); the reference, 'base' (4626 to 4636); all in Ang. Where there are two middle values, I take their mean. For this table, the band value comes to 0.96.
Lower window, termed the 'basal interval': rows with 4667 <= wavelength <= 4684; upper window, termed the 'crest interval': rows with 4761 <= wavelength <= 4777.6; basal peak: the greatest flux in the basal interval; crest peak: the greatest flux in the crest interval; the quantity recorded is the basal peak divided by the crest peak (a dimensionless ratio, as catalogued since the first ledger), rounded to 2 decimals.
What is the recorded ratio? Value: 1.04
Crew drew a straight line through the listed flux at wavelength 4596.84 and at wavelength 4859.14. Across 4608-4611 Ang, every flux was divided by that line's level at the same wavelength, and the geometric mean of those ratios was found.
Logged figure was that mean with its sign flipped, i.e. -1.01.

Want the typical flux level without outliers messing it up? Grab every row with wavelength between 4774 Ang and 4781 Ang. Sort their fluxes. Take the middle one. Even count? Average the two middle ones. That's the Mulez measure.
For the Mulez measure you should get 58.9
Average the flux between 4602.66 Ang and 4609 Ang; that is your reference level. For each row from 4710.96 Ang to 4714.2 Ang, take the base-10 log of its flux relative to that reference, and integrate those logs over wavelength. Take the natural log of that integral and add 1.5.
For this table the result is -2.0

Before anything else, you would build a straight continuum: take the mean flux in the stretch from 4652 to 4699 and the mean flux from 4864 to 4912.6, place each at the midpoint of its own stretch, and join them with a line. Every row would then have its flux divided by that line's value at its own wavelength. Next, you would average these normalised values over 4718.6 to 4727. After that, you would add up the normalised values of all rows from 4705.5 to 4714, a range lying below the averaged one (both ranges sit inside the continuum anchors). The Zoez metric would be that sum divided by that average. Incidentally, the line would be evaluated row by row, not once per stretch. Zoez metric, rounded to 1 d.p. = 7.2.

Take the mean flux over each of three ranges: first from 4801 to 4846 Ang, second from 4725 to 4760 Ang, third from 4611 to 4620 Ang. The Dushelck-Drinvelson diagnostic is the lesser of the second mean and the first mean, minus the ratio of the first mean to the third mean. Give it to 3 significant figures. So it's 57.8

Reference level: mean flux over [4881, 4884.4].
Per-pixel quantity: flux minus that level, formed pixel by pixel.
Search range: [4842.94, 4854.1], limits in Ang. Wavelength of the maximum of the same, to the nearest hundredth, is 4850.19 Ang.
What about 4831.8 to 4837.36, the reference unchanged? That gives 4835.70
